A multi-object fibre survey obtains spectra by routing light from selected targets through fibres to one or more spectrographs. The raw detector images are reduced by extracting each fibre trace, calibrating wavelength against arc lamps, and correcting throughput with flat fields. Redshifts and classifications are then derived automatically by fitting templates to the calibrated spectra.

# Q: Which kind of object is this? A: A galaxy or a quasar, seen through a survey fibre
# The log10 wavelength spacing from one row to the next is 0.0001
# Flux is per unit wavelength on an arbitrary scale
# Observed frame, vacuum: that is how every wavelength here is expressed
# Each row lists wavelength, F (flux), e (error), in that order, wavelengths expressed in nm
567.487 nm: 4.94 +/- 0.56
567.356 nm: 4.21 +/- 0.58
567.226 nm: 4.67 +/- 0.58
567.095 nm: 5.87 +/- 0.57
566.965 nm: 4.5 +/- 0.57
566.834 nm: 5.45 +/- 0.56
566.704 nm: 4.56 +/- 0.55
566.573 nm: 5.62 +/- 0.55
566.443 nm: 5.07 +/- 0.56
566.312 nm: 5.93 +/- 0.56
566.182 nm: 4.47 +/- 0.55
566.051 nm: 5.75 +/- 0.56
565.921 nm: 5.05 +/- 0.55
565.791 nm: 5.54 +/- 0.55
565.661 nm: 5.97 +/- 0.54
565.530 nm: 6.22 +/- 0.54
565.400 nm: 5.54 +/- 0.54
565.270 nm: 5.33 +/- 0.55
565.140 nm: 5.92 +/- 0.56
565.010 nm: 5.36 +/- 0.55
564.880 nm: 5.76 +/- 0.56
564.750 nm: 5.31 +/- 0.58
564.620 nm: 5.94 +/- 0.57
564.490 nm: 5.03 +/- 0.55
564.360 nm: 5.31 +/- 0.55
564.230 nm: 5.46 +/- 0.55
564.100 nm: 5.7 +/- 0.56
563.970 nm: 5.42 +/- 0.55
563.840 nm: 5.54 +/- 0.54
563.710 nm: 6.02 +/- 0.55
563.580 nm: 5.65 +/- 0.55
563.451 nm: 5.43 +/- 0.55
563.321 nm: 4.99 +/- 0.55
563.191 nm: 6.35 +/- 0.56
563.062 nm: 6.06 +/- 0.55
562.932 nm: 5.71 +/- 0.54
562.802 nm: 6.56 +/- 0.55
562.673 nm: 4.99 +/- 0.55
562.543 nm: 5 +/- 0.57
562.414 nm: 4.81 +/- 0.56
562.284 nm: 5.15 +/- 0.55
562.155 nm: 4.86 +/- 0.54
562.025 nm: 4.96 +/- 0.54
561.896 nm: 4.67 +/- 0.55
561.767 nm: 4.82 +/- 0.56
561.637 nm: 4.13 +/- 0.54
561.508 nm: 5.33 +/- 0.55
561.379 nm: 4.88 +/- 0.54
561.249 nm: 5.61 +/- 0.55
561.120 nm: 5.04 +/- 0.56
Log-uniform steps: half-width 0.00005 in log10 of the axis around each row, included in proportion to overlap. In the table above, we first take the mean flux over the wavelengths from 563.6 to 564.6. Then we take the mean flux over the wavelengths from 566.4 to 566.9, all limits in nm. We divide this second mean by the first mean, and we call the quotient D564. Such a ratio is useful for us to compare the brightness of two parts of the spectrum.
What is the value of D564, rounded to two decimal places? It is 0.94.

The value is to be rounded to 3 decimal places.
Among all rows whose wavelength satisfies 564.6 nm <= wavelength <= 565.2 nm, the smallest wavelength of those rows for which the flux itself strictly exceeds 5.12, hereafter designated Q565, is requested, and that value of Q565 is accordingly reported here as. 564.620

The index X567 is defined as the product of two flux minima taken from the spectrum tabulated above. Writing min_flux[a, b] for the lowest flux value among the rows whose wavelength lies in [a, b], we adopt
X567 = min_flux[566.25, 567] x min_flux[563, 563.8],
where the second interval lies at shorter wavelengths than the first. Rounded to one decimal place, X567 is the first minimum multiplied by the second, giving 22.5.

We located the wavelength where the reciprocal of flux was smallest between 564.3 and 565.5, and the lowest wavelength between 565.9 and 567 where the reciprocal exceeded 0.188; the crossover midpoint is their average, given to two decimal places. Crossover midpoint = 565.27 nm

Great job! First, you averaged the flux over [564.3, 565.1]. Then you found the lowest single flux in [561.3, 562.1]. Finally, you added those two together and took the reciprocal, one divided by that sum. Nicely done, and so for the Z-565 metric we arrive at 0.104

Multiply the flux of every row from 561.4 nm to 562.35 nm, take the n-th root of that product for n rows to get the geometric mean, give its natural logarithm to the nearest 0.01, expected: 1.58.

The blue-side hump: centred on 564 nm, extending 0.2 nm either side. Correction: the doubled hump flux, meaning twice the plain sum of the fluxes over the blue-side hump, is 33.3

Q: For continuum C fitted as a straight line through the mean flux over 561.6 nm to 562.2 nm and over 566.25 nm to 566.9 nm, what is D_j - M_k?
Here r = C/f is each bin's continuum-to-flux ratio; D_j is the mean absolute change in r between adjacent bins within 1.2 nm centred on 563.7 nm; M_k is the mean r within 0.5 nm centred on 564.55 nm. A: -0.87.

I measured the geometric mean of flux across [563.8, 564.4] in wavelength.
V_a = 5.48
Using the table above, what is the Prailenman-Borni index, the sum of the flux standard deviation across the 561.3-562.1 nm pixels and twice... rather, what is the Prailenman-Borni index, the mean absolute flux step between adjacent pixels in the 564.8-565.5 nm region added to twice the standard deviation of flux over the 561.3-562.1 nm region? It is 1.2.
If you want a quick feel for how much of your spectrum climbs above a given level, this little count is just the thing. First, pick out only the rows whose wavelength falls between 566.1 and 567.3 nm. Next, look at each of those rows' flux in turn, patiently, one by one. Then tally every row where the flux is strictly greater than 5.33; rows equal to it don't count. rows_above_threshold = 4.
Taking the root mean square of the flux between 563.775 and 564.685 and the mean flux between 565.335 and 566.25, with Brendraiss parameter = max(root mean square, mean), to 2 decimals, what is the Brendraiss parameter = 5.51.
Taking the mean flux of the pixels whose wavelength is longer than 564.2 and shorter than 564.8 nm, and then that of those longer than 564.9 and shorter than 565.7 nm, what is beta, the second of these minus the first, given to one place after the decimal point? 0.3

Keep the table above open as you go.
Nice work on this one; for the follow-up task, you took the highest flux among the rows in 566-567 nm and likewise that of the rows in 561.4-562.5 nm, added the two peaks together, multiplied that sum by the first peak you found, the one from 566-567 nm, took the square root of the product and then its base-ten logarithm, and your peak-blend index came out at 0.912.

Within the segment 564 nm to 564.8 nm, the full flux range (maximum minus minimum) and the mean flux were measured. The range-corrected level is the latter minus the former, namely 4.5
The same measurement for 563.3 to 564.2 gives 4.5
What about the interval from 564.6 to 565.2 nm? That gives 5.0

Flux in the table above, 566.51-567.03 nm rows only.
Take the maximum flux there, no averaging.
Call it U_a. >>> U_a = 5.62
